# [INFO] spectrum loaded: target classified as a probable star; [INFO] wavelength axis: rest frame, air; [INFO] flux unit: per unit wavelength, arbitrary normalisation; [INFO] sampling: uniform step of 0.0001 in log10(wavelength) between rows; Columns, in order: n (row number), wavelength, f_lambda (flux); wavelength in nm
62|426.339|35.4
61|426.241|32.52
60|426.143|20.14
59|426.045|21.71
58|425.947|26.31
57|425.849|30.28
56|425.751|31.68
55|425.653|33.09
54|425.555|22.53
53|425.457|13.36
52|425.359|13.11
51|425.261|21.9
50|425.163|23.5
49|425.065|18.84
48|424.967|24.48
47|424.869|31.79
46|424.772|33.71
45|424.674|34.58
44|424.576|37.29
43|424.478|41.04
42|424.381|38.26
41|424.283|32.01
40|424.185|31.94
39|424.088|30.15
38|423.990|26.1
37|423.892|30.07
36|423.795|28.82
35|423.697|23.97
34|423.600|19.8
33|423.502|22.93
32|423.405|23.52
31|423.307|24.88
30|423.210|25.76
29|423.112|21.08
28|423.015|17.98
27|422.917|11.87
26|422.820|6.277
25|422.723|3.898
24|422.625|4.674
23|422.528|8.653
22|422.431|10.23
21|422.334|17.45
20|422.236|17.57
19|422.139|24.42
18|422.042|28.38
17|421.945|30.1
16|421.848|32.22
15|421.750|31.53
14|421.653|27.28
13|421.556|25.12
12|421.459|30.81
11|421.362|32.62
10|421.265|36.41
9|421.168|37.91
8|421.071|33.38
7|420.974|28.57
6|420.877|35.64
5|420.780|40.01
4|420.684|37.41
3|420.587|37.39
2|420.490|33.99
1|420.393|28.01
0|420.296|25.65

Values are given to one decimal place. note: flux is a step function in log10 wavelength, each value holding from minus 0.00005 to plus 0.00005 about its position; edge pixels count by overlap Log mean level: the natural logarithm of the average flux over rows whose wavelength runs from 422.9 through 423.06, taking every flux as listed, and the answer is 2.7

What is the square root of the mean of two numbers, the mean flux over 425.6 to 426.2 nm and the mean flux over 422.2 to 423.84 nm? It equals 4.70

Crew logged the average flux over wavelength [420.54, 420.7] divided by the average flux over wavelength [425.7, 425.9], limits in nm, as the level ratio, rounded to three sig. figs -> 1.21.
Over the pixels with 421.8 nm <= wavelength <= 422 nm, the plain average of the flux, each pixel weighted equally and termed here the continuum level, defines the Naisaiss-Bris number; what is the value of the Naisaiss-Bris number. 31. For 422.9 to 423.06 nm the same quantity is 15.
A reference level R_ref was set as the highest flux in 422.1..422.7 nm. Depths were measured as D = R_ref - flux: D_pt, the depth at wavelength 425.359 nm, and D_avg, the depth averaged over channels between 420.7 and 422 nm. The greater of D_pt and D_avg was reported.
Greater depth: 11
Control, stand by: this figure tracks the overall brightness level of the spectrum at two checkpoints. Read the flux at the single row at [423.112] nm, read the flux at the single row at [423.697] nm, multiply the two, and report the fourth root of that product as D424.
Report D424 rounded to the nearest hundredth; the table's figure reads 4.74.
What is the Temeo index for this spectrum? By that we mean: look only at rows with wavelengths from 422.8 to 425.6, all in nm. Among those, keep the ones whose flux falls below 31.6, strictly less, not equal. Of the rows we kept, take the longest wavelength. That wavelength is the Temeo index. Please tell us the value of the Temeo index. 425.555 nm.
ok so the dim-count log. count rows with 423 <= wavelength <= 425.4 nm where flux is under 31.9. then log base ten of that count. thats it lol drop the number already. 1.3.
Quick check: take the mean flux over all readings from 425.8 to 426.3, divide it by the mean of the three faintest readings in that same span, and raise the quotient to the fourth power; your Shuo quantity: 1.8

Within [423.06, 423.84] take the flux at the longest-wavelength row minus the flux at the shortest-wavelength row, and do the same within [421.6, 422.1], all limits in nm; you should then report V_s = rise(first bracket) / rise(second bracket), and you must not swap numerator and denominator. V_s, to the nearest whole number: 7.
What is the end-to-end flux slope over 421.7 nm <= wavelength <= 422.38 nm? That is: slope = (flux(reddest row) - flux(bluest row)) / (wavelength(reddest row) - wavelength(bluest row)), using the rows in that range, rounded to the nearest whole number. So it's -24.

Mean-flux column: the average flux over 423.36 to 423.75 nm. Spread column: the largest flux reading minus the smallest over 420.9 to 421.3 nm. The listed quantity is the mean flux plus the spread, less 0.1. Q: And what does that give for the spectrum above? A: 32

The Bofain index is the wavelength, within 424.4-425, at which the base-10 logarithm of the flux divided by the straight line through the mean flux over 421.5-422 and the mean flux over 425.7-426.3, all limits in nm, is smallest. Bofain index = 424.967 nm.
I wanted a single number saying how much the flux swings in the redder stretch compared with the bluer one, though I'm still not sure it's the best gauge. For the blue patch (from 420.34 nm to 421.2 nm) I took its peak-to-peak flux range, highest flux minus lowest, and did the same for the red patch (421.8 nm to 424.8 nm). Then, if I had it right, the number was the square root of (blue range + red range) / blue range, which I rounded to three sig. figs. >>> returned 2.02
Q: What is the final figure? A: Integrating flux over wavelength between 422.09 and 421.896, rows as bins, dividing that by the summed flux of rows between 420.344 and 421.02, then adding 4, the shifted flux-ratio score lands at 4.02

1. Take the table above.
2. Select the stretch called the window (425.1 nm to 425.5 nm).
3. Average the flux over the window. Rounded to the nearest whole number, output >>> 18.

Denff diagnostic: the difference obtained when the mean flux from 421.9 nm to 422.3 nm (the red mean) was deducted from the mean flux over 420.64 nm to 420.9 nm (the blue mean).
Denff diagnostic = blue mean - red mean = 13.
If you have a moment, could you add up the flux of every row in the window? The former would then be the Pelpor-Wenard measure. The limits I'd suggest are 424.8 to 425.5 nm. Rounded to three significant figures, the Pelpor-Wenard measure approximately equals 147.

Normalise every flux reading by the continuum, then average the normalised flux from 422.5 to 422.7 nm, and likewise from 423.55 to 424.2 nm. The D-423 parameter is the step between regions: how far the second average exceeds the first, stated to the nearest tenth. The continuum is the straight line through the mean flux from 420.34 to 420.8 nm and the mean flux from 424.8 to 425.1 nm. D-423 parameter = 0.8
